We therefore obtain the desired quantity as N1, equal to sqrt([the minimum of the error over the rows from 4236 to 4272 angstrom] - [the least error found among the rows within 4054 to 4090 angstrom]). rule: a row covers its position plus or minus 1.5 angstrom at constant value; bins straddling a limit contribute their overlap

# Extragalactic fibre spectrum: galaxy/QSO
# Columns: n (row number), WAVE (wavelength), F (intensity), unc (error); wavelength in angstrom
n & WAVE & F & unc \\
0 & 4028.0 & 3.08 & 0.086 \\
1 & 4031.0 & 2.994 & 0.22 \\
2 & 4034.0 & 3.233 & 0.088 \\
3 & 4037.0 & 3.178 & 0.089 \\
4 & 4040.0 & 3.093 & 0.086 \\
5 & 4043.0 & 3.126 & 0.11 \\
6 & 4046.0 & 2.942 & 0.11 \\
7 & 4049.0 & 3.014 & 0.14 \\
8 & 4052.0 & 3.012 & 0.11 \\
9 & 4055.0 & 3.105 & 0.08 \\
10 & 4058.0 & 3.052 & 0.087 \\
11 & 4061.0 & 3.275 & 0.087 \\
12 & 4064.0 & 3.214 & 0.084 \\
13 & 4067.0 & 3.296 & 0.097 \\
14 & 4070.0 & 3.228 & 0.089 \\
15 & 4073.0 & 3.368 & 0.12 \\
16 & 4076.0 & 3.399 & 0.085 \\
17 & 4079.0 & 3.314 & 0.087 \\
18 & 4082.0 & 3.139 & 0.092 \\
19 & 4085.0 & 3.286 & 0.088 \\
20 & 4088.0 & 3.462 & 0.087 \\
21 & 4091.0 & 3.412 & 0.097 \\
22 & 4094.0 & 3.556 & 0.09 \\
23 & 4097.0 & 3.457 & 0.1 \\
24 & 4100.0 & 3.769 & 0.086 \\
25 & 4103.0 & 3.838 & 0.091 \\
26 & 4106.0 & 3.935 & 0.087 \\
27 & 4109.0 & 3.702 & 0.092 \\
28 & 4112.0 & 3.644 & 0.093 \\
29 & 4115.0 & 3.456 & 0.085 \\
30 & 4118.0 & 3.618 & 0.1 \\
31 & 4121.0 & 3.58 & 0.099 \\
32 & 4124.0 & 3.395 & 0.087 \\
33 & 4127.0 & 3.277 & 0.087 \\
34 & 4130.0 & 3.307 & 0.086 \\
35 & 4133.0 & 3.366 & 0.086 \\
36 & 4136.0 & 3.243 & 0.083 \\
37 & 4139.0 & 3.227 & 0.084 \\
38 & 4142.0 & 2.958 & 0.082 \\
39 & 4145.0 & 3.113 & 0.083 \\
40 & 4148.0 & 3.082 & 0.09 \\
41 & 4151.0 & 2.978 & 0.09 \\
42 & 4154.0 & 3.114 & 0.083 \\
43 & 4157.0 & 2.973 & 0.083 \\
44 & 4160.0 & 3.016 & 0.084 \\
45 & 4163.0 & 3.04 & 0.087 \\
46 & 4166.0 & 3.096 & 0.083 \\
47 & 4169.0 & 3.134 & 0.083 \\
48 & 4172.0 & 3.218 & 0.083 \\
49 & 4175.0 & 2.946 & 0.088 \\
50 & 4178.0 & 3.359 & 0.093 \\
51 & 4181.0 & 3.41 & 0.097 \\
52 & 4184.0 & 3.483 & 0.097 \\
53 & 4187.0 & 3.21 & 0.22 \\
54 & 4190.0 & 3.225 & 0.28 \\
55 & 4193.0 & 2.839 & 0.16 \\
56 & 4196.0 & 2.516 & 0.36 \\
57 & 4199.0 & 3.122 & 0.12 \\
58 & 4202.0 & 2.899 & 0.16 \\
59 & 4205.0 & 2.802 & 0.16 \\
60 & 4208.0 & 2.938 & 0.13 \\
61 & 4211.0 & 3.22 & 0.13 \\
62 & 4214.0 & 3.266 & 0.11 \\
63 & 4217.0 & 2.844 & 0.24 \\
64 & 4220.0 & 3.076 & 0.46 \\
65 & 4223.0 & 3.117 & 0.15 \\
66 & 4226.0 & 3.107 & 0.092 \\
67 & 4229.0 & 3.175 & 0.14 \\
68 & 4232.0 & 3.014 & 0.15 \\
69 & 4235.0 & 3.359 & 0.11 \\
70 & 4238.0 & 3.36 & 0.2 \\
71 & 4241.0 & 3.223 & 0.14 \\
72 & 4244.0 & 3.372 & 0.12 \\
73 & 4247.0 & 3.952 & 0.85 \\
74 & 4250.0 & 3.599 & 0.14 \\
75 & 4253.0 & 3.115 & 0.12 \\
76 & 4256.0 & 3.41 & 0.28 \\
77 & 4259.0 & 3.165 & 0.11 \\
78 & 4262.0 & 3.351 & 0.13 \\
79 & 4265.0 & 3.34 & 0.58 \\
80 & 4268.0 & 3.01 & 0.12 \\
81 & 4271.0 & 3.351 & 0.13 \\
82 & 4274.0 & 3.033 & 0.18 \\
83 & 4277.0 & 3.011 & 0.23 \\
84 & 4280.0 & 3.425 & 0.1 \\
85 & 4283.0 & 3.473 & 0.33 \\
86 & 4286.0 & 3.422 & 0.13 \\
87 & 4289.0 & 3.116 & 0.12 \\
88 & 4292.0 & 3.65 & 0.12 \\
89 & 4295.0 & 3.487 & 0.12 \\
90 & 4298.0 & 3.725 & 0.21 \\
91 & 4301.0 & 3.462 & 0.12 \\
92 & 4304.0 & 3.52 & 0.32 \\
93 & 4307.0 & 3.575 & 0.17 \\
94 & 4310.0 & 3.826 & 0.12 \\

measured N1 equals 0.173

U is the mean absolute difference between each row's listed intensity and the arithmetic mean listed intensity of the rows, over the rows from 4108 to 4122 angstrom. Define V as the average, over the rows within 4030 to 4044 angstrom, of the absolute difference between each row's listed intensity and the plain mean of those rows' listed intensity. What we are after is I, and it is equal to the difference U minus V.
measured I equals 0.00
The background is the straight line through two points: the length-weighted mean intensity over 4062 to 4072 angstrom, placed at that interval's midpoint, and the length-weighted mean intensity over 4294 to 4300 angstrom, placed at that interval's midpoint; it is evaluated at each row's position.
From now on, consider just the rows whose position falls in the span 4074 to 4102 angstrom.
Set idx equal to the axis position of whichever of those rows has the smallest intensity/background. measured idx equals 4082.0 angstrom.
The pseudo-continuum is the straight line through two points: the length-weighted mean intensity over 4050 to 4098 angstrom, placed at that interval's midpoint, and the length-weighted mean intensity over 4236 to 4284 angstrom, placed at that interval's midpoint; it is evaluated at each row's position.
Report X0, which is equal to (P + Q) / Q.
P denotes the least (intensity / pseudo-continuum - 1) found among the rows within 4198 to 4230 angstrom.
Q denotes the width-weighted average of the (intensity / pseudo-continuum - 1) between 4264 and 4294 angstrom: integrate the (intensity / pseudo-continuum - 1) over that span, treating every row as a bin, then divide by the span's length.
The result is 13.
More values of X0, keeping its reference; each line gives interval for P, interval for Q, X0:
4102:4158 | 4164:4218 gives 3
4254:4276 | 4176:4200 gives 3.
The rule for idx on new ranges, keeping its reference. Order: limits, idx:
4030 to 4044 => 4031.0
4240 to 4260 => 4253.0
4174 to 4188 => 4175.0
